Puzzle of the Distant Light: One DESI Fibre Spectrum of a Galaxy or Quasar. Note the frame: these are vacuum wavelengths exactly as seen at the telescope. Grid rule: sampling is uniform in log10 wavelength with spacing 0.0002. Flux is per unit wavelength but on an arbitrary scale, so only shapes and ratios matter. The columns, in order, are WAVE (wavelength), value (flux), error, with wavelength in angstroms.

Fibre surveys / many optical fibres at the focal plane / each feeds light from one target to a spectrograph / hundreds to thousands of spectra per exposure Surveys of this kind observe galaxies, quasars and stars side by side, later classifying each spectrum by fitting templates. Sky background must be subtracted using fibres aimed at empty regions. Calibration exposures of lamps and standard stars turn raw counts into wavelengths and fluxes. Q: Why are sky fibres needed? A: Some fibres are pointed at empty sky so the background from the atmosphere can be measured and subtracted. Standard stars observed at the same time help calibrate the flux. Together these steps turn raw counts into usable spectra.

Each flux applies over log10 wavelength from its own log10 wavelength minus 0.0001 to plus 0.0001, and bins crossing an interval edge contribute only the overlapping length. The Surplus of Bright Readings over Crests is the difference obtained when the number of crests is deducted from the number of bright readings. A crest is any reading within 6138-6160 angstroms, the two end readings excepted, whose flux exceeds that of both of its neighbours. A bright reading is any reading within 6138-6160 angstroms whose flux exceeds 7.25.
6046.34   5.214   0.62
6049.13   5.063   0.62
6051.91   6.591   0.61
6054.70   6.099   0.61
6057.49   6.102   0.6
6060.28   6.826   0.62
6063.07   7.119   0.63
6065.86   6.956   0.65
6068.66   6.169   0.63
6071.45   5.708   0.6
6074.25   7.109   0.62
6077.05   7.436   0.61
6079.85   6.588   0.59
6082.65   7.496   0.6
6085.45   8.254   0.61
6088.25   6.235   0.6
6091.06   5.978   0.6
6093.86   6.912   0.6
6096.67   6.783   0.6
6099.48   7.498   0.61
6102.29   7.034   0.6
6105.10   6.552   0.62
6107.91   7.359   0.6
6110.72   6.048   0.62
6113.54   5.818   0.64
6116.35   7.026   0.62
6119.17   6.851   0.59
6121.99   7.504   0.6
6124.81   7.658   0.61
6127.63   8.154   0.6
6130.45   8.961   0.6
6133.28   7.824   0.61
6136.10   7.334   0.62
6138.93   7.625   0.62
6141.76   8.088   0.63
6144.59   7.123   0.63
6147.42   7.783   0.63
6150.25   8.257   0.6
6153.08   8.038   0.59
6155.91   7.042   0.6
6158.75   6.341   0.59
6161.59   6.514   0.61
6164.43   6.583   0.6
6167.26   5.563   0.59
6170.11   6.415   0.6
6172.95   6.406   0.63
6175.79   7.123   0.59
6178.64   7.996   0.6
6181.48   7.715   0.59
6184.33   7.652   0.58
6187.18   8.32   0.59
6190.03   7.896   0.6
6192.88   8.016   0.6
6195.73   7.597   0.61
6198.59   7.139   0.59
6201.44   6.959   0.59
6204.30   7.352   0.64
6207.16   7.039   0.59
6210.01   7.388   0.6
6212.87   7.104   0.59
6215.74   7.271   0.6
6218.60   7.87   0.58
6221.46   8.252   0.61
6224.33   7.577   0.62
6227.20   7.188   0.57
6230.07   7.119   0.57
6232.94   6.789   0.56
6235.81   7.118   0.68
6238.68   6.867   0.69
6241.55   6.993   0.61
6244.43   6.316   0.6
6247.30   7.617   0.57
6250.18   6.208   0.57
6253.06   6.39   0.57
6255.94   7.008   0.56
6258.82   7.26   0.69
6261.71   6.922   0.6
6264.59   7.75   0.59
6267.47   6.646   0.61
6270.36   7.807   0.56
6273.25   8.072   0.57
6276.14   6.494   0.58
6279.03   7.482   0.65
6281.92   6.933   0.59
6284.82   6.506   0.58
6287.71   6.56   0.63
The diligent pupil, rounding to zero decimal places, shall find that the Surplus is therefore 3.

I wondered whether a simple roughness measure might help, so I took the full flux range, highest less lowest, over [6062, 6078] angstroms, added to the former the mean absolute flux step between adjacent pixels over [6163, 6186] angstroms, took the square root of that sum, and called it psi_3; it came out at 1.51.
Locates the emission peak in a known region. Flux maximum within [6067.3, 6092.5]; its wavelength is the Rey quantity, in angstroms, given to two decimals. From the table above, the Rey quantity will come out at 6085.45 angstroms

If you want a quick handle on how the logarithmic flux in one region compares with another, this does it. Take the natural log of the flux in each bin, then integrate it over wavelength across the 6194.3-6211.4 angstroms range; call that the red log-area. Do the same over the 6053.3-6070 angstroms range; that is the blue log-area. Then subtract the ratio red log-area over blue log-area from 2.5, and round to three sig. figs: 1.42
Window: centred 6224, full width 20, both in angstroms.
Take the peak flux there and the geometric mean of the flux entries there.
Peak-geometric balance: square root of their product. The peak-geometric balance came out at 7.8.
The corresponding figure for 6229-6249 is 7.3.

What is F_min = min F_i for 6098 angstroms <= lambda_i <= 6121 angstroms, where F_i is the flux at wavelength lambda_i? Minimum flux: 5.818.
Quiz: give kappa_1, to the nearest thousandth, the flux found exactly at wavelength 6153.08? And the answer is 8.038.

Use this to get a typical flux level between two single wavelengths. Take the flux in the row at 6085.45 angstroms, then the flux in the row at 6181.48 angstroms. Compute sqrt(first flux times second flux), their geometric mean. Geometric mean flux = 8.0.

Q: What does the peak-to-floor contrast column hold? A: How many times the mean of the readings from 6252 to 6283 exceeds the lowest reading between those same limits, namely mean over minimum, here 1.12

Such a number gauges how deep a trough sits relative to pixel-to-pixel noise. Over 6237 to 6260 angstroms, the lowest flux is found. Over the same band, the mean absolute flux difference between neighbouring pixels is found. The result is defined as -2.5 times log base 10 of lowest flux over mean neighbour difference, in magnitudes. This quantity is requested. -2.45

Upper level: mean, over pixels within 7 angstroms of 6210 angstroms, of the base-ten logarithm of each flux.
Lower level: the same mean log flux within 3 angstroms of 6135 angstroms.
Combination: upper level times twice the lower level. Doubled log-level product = 1.51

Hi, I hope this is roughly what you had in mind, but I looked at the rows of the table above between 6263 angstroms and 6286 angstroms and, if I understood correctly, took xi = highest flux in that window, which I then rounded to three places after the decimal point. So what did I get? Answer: 8.072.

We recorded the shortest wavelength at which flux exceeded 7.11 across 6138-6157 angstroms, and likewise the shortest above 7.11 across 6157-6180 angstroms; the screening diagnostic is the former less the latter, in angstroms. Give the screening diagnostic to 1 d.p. -36.9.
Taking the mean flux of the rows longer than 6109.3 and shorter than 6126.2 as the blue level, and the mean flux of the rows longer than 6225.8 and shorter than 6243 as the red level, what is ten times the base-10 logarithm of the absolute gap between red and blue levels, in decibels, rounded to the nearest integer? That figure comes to -7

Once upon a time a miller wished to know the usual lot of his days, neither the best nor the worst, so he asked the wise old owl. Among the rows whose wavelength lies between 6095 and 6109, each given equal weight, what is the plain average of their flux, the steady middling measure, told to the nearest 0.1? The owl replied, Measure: 7.0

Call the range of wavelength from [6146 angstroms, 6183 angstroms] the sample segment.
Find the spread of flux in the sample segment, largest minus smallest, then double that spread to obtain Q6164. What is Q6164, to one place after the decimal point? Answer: 5.4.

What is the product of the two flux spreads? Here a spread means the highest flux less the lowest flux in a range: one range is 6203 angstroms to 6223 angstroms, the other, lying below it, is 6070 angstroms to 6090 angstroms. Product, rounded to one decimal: 3.1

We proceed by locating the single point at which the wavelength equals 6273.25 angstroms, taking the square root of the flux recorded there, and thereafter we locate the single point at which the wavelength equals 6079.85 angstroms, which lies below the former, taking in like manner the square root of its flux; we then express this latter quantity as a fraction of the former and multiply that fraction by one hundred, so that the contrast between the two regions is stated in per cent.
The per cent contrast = 90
